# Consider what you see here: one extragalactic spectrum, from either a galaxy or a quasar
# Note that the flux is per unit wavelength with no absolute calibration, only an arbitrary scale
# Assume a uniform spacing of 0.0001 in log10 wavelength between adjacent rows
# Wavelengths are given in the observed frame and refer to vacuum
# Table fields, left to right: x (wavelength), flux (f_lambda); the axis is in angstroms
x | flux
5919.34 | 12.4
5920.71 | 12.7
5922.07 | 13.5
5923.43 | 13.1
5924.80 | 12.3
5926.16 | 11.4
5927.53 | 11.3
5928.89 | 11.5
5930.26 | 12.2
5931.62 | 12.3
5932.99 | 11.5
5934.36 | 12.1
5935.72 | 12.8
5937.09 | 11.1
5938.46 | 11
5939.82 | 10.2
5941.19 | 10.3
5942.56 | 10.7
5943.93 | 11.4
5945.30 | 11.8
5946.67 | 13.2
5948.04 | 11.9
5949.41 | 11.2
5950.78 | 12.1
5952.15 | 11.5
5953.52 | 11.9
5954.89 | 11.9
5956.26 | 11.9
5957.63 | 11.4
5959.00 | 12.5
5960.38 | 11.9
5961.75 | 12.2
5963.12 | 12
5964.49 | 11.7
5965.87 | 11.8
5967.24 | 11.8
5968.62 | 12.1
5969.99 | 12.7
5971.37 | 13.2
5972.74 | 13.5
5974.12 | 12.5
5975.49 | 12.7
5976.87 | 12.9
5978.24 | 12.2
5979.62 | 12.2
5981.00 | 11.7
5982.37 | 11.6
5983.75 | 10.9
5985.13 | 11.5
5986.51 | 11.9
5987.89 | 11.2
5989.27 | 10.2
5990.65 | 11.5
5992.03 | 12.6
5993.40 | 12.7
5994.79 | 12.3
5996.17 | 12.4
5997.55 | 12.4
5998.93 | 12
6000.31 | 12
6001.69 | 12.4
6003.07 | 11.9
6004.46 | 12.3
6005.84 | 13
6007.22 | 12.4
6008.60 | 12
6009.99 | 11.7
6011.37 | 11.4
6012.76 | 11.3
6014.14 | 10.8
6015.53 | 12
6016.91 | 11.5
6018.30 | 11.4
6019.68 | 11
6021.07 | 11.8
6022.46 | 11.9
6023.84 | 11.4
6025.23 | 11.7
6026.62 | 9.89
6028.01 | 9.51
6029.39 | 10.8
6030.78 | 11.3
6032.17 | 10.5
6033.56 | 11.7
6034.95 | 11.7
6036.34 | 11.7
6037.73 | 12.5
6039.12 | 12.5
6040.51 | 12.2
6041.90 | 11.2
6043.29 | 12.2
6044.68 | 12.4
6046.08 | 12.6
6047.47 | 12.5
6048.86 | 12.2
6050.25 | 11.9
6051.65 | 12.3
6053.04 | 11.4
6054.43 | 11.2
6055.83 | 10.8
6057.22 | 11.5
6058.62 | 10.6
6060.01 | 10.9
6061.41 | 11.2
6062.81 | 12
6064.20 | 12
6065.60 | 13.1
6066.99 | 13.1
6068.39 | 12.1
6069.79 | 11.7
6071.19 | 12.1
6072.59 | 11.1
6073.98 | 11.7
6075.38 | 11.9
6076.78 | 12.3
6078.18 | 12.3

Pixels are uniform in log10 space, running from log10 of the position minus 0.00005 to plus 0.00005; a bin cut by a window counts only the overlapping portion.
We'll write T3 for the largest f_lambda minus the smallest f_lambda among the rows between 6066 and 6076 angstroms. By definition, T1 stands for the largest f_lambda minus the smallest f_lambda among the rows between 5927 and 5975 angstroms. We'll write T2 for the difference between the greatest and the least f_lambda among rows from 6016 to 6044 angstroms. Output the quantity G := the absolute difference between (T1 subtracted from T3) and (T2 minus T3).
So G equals 2.3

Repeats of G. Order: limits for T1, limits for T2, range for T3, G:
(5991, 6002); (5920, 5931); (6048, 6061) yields 0.5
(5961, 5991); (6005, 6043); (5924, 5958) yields 0.8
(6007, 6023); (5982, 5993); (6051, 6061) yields 0.6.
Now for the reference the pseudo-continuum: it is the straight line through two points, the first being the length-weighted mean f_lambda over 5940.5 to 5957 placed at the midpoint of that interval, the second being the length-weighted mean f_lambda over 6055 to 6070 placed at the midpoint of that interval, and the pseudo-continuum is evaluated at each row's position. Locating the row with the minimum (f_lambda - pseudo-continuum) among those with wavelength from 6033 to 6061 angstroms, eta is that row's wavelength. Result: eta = 6058.62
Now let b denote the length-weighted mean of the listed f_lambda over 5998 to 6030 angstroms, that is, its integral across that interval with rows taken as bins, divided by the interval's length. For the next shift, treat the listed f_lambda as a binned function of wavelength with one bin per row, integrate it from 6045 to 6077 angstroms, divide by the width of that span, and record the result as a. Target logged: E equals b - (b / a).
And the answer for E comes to 10.6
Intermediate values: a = 11.8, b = 11.6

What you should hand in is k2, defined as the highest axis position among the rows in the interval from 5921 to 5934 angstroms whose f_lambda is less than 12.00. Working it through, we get 5932.99 angstroms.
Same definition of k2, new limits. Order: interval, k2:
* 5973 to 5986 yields 5985.13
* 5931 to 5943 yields 5942.56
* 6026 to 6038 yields 6036.34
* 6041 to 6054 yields 6053.04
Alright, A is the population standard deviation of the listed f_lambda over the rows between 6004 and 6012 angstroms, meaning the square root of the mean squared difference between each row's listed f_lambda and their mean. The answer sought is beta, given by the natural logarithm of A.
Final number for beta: -0.66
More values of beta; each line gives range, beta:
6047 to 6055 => -0.75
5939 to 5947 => 0.03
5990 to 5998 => -0.94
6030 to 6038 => -0.52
